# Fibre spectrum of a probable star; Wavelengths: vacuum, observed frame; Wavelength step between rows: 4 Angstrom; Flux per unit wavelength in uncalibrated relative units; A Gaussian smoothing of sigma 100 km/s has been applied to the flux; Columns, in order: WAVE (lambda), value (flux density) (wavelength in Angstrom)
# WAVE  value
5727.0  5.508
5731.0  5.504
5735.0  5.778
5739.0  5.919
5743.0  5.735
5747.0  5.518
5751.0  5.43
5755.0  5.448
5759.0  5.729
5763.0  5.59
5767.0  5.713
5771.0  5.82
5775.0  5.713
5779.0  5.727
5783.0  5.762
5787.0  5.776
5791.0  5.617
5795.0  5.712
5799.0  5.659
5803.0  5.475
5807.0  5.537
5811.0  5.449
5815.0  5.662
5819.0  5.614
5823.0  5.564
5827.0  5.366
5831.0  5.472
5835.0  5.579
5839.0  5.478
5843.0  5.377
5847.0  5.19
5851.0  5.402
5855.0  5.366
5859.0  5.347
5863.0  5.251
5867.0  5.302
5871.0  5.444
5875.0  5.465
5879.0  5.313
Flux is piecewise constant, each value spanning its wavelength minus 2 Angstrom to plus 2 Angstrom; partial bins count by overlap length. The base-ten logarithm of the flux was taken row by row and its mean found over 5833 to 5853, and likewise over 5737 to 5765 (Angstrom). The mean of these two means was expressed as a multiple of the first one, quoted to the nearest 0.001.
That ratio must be 1.012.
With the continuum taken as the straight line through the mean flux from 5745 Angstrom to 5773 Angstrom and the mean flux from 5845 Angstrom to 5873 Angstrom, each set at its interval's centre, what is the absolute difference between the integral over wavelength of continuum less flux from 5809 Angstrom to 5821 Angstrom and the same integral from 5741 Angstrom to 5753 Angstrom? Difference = 2.4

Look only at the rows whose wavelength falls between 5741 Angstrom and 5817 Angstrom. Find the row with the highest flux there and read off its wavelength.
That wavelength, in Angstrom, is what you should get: 5771.0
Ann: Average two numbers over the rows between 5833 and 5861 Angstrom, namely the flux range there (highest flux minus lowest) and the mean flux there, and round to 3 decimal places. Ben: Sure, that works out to 2.890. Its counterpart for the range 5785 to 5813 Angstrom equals 2.965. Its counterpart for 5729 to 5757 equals 3.054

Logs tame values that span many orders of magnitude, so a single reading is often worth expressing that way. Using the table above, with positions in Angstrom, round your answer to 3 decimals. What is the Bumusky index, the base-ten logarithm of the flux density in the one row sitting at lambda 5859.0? 0.728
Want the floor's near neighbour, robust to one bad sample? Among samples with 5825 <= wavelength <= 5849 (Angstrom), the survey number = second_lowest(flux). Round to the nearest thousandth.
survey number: 5.366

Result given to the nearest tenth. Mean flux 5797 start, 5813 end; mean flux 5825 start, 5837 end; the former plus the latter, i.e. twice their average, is 11.0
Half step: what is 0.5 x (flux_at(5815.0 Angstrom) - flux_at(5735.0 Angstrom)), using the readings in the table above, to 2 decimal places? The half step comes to -0.06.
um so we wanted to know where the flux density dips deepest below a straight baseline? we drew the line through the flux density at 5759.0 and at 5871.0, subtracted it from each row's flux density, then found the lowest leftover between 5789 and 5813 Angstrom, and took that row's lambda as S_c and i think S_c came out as 5811.0 Angstrom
